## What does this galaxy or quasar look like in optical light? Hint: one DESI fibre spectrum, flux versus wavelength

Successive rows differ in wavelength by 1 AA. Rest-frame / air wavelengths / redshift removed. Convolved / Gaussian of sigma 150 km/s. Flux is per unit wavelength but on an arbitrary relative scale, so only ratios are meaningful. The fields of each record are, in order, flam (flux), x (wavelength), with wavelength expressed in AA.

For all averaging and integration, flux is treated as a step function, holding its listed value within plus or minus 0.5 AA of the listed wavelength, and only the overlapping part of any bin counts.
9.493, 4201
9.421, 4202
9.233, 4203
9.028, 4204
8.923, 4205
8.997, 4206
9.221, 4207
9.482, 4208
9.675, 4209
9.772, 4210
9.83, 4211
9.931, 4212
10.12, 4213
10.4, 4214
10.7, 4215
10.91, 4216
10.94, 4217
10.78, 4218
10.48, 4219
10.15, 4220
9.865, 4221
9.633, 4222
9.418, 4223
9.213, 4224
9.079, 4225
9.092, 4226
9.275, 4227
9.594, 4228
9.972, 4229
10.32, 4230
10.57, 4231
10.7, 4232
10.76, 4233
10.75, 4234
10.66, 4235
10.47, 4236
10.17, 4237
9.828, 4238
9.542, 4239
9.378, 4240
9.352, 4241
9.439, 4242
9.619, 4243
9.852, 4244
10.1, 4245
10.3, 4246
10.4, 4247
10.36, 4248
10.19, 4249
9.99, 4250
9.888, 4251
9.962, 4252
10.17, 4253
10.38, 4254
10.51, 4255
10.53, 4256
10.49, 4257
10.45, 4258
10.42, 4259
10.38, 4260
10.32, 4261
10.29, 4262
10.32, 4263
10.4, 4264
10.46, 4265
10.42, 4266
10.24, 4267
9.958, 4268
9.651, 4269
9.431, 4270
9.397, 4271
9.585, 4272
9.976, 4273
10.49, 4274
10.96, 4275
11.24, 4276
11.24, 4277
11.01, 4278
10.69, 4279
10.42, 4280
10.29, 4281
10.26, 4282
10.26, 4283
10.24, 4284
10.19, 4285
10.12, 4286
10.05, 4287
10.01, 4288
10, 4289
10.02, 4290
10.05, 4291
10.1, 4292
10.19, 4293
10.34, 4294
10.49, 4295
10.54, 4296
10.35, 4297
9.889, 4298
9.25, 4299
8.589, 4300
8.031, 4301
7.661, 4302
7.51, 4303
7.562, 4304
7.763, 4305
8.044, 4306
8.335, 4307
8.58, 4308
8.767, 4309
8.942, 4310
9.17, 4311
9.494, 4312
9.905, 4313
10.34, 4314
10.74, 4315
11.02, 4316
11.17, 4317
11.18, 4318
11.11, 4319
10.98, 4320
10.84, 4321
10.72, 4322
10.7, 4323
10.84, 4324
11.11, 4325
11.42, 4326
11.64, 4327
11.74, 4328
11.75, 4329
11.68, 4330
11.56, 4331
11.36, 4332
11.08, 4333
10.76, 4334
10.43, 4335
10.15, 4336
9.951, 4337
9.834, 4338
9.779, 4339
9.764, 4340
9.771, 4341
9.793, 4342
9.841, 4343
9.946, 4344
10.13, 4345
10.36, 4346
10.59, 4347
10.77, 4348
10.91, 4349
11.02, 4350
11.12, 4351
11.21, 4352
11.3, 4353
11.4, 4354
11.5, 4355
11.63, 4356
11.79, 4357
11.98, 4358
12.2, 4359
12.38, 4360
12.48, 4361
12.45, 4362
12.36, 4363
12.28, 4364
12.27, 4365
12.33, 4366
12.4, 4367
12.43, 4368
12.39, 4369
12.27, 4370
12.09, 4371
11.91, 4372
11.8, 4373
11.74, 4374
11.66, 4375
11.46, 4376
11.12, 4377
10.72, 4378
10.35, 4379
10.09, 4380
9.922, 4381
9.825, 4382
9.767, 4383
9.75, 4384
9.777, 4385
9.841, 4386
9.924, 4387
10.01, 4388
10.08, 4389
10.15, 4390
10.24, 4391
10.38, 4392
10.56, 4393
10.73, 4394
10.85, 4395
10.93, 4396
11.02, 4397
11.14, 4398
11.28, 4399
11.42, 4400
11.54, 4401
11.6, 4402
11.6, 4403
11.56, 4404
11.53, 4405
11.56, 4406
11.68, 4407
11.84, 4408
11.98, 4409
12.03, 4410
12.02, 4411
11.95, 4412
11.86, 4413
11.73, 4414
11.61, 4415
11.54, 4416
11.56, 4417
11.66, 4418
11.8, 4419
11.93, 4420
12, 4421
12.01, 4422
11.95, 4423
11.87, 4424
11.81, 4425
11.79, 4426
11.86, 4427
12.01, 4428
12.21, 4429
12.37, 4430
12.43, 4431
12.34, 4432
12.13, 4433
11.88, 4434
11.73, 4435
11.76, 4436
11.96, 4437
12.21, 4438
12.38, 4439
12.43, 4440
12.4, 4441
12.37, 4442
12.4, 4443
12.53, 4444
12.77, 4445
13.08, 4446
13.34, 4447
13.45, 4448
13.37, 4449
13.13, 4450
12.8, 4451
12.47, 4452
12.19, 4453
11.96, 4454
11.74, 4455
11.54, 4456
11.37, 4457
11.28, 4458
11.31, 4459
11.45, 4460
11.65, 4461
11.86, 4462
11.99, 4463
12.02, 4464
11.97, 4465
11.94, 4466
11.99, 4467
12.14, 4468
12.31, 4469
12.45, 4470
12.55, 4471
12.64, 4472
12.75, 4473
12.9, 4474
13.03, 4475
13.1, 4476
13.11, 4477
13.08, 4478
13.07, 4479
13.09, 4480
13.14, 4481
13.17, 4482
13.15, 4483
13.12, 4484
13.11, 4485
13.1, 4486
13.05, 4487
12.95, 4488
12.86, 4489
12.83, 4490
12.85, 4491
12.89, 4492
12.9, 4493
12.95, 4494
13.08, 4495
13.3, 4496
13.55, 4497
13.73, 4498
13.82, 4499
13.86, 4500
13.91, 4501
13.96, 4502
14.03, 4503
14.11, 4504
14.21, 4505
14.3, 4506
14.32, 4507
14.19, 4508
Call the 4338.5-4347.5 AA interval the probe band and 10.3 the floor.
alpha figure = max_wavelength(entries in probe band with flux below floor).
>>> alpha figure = 4345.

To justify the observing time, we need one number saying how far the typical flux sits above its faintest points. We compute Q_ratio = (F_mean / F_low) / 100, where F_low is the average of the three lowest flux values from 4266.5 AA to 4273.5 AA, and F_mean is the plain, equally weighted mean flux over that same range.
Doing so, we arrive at 0.0103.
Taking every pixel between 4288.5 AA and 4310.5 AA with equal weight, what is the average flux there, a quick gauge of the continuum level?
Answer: 9.1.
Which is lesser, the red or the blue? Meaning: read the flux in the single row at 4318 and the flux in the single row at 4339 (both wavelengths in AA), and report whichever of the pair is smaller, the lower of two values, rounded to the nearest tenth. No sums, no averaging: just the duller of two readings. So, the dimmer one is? 9.8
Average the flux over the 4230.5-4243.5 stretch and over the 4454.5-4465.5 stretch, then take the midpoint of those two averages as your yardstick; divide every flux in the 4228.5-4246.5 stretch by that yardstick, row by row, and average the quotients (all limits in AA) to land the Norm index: 0.93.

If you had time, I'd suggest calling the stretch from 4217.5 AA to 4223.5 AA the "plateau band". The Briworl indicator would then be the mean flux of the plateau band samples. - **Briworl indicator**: 10.1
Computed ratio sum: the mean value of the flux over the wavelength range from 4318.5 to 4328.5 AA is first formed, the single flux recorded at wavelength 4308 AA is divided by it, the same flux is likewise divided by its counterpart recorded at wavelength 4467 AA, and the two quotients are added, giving 1.5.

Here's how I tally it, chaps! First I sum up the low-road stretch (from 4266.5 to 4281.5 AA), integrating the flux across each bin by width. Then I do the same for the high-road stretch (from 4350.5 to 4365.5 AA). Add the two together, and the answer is 333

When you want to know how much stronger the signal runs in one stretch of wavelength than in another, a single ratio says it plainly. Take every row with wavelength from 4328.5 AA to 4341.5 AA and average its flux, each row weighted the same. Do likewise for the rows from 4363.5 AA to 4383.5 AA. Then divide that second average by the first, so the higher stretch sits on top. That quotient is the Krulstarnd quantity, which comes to 1.08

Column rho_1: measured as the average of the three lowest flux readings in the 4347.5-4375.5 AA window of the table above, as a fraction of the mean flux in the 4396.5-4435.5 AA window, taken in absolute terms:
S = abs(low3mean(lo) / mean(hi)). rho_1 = 0.92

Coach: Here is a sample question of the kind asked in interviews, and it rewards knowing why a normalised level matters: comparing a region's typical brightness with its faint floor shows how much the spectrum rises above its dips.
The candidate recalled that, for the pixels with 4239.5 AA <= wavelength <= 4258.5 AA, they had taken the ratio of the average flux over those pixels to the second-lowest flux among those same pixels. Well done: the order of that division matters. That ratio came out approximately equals 1.07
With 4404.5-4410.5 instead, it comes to 1.02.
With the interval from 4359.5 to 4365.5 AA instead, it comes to 1.01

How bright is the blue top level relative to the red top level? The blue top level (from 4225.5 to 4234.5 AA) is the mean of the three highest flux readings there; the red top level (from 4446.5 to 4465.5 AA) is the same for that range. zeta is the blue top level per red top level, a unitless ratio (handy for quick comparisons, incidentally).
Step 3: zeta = 0.80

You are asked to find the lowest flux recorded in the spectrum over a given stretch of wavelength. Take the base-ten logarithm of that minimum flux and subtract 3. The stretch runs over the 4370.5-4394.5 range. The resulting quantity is -2.01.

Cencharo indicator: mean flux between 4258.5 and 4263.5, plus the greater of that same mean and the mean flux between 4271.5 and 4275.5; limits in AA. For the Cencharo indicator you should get 20.7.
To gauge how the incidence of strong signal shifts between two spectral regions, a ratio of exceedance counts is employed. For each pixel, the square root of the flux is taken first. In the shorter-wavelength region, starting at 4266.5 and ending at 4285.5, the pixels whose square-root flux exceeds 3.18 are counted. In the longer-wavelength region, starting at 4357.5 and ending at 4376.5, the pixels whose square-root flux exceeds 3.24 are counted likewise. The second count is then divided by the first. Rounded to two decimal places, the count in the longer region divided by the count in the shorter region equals 1.46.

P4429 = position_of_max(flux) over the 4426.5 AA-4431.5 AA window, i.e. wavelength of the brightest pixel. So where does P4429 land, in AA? 4431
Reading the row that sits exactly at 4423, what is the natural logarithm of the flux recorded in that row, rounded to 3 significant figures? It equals 2.48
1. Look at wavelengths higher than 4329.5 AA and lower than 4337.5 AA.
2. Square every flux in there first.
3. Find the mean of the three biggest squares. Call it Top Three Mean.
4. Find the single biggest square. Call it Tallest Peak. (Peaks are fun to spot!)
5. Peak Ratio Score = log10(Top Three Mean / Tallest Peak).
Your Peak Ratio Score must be -0.0109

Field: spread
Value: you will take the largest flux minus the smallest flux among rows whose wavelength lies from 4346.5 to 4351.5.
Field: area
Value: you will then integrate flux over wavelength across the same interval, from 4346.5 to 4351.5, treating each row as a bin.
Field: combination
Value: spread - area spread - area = -53.9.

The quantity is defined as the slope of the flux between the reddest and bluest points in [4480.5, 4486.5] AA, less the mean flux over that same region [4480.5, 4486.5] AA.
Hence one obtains -13.1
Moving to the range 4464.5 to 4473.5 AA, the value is -12.2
